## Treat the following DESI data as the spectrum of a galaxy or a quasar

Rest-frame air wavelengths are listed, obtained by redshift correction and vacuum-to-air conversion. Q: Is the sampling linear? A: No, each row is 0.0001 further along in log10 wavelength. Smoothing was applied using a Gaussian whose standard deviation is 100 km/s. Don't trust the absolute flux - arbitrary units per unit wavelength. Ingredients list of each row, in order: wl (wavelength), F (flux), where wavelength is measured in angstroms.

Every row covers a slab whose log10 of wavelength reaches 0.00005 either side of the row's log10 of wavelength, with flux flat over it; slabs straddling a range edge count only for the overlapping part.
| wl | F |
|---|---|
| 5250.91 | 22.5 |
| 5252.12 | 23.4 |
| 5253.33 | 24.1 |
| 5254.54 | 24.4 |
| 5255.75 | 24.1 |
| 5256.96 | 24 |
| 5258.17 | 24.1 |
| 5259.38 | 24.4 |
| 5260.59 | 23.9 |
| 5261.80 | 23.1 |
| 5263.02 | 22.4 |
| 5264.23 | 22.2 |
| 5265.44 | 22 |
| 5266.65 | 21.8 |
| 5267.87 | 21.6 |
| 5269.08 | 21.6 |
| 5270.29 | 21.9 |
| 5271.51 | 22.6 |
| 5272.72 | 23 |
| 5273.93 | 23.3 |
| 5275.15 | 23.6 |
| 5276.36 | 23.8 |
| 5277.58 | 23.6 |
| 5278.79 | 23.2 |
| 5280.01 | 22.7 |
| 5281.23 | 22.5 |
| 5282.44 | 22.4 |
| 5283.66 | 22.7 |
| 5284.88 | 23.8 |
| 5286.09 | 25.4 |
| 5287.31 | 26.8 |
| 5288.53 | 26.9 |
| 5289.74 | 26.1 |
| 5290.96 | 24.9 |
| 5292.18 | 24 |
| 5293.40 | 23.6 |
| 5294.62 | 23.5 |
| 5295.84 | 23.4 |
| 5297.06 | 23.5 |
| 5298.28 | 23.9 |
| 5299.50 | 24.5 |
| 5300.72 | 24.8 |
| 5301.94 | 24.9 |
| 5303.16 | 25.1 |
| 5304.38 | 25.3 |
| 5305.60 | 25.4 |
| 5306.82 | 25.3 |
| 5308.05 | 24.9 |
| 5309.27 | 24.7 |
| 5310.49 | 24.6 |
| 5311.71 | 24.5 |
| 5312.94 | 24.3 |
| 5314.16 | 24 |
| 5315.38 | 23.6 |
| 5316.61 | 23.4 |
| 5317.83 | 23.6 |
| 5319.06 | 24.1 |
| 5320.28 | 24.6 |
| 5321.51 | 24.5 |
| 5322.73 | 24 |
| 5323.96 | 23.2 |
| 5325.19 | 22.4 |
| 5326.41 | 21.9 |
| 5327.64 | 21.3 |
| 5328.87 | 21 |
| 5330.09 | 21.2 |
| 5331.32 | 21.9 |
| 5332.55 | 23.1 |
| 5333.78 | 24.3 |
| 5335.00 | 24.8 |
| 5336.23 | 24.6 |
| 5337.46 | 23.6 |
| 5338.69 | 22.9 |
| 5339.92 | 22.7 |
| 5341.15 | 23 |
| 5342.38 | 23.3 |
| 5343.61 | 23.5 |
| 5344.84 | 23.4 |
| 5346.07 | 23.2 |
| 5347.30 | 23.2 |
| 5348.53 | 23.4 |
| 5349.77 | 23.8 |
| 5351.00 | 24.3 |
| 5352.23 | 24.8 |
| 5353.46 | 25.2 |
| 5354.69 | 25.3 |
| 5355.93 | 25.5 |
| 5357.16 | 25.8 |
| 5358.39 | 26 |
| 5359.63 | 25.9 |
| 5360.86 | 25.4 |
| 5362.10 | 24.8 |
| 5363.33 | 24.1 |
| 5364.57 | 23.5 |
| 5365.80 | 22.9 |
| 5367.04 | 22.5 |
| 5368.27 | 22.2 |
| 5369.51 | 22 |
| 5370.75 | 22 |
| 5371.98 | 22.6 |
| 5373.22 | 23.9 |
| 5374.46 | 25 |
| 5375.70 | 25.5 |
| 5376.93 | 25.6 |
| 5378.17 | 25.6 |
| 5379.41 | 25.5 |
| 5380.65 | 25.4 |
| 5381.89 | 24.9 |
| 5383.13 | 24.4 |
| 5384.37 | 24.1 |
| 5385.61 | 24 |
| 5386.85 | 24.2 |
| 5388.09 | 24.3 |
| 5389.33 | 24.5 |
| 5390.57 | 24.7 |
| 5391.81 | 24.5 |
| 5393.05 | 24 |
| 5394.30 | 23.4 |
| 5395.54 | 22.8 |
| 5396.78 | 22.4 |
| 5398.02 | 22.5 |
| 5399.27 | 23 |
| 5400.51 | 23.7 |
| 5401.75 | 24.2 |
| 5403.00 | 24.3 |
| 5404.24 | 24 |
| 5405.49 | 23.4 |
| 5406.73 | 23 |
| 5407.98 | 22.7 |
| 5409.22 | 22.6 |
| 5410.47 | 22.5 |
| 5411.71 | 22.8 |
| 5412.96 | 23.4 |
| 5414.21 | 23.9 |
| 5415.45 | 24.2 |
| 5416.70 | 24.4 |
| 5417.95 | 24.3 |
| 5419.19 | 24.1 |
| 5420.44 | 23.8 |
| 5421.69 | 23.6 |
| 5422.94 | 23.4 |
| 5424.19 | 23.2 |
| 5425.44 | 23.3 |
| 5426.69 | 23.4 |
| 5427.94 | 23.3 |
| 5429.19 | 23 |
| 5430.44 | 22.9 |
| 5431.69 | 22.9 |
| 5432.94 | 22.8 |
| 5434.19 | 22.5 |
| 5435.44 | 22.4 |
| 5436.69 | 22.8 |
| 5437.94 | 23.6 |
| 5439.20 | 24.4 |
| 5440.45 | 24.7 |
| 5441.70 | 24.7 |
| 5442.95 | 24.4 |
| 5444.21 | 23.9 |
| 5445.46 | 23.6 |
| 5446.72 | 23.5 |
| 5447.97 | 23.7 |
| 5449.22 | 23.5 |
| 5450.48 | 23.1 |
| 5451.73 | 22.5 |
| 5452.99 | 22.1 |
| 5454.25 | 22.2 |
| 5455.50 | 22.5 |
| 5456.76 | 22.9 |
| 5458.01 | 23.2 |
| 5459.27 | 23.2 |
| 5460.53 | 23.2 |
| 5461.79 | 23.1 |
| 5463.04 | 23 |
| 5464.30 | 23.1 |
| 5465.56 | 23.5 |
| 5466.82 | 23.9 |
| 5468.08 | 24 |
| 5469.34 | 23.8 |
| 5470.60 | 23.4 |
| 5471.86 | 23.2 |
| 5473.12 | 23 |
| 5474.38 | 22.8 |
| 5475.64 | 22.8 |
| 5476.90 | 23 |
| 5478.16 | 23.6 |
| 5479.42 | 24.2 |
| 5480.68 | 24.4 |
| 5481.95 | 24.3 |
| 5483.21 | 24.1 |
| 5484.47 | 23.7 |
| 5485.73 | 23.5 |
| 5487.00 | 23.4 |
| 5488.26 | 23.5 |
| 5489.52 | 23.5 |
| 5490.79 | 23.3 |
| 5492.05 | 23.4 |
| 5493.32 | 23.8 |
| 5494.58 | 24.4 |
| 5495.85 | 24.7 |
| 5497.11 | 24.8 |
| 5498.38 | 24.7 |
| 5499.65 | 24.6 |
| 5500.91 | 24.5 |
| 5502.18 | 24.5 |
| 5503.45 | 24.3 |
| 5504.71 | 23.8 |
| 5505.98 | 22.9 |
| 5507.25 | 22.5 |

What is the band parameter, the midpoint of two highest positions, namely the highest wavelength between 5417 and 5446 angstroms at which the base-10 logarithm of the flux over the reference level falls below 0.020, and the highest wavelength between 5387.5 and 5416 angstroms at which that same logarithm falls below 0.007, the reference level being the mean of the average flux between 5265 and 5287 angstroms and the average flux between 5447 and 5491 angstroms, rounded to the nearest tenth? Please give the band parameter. 5429.2 angstroms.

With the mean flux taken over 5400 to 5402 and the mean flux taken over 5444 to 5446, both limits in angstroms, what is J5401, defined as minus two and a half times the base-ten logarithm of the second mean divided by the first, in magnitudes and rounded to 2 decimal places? 0.01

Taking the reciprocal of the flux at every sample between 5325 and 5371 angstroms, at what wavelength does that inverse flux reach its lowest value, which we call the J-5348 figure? 5358.39 angstroms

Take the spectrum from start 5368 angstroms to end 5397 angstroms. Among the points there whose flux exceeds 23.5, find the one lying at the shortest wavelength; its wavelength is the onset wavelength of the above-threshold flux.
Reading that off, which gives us 5373.22 angstroms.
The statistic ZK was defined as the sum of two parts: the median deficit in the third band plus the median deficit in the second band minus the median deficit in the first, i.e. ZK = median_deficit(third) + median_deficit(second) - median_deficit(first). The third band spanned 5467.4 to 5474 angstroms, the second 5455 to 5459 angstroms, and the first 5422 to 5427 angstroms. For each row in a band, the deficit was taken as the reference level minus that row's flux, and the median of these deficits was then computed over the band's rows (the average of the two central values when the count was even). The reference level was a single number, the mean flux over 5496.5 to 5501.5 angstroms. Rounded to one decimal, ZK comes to 1.7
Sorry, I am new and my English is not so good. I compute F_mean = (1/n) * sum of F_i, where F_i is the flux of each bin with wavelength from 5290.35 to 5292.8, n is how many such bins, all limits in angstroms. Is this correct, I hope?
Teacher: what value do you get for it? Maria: 24.4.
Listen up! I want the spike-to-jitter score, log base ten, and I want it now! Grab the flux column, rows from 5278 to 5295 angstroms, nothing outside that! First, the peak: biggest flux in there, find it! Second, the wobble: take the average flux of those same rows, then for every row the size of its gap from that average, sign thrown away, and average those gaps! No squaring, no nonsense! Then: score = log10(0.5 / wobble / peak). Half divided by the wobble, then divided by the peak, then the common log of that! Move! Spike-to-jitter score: -1.8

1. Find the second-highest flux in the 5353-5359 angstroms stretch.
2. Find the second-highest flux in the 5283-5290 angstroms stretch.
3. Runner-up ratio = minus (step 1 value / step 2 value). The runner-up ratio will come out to -0.96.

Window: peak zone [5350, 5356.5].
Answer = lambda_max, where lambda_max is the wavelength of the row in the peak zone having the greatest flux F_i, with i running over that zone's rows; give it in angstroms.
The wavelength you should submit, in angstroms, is 5355.93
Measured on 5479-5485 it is 5480.68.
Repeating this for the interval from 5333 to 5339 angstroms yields 5335.00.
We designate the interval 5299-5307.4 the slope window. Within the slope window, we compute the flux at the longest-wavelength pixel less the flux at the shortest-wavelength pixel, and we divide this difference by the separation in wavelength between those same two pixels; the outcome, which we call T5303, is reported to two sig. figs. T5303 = 0.11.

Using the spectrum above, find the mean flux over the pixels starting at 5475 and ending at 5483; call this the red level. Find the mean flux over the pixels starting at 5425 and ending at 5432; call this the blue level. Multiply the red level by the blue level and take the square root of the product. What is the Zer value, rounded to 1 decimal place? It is 23.4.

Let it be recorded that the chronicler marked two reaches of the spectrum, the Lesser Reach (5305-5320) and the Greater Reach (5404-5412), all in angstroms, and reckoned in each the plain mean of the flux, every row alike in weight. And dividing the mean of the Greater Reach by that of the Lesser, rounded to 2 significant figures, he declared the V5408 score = 0.94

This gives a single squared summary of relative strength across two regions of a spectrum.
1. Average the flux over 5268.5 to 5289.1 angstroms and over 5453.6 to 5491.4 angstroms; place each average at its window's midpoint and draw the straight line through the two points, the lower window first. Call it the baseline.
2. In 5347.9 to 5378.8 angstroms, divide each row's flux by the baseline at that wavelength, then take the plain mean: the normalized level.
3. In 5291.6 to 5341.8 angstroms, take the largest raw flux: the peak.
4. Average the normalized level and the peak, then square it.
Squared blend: 175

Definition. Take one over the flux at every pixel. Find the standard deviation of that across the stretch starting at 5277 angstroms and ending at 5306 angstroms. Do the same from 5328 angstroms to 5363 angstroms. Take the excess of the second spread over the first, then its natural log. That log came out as -8.17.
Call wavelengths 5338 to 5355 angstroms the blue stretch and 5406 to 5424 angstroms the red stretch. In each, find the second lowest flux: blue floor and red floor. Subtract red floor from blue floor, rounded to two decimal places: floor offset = 0.30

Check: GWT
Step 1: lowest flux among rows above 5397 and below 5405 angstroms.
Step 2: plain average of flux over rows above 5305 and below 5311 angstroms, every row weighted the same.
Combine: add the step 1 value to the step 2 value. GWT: 47.5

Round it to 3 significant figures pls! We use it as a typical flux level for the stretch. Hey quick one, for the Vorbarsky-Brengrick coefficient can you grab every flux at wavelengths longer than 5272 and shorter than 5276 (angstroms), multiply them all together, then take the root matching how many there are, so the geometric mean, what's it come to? 23.3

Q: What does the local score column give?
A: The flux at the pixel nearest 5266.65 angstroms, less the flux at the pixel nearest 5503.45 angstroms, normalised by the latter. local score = -0.10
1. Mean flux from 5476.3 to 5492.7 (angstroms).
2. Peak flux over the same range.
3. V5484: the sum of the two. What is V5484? 48.1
